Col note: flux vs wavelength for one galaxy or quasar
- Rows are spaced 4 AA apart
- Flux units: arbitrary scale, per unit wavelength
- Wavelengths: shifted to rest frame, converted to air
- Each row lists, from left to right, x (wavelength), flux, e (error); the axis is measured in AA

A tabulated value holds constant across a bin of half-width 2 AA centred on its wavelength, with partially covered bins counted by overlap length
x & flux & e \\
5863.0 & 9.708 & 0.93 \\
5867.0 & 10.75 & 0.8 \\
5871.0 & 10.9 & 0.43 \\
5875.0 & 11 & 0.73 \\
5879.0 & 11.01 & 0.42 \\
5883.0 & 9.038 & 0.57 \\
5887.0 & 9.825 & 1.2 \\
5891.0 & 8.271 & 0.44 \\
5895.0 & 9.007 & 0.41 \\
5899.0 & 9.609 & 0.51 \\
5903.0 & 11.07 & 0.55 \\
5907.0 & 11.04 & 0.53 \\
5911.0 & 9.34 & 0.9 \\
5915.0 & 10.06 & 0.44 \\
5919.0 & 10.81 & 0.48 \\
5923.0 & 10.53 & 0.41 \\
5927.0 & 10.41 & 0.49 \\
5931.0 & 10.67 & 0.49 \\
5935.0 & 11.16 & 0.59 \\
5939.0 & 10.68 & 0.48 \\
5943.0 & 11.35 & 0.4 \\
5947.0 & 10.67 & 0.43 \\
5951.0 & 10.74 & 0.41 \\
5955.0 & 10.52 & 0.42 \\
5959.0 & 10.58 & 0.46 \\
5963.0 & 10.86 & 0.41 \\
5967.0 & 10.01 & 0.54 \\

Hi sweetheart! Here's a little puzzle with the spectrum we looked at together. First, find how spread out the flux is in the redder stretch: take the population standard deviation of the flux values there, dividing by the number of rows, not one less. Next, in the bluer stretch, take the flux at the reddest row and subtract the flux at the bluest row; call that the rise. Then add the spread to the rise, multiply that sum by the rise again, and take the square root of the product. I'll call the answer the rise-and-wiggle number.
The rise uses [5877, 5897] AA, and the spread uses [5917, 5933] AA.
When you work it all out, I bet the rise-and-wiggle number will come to 1.9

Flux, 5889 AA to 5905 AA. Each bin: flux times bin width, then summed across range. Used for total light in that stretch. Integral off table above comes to 152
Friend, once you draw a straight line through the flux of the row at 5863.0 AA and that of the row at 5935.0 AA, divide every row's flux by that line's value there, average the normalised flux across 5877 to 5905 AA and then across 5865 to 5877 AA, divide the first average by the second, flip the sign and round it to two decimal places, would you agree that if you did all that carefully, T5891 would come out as -0.86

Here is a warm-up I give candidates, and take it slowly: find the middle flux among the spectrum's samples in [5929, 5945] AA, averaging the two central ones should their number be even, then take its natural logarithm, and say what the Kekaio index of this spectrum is 2.39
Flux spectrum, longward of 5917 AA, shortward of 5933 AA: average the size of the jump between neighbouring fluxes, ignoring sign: 0.2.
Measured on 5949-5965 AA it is 0.2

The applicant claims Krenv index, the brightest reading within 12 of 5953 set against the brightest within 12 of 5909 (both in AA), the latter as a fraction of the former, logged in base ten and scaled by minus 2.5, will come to 0.027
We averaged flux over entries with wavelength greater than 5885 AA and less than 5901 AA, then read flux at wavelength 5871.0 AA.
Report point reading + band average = 20.1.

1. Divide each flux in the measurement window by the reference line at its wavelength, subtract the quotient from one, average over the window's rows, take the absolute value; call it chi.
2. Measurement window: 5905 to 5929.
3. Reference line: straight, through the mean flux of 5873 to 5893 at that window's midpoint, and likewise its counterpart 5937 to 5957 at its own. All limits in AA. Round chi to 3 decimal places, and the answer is 0.002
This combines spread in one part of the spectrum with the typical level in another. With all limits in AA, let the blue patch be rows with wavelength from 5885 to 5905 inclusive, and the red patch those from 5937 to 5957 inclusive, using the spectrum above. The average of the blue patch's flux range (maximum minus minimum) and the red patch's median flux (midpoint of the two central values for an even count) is 6.74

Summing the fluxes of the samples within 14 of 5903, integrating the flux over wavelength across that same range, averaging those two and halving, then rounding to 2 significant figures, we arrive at 85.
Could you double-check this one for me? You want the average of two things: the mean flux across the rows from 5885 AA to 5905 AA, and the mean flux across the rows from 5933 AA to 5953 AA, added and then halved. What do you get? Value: 10.2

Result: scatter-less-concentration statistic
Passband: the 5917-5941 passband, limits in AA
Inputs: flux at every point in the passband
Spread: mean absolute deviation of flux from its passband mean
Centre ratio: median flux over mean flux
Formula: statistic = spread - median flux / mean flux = -0.81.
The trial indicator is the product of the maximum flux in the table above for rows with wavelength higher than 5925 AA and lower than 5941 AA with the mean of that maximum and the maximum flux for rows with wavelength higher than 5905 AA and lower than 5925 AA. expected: 123.9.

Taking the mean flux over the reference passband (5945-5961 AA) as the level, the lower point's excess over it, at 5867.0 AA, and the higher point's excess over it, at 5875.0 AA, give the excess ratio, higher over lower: 3.0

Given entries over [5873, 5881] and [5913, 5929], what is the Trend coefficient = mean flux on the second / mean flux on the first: 0.95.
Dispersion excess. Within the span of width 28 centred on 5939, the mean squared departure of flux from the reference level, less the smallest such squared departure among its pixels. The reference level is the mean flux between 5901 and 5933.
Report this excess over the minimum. 0.19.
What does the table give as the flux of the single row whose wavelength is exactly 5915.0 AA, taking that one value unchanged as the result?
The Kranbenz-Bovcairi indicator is 10.06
